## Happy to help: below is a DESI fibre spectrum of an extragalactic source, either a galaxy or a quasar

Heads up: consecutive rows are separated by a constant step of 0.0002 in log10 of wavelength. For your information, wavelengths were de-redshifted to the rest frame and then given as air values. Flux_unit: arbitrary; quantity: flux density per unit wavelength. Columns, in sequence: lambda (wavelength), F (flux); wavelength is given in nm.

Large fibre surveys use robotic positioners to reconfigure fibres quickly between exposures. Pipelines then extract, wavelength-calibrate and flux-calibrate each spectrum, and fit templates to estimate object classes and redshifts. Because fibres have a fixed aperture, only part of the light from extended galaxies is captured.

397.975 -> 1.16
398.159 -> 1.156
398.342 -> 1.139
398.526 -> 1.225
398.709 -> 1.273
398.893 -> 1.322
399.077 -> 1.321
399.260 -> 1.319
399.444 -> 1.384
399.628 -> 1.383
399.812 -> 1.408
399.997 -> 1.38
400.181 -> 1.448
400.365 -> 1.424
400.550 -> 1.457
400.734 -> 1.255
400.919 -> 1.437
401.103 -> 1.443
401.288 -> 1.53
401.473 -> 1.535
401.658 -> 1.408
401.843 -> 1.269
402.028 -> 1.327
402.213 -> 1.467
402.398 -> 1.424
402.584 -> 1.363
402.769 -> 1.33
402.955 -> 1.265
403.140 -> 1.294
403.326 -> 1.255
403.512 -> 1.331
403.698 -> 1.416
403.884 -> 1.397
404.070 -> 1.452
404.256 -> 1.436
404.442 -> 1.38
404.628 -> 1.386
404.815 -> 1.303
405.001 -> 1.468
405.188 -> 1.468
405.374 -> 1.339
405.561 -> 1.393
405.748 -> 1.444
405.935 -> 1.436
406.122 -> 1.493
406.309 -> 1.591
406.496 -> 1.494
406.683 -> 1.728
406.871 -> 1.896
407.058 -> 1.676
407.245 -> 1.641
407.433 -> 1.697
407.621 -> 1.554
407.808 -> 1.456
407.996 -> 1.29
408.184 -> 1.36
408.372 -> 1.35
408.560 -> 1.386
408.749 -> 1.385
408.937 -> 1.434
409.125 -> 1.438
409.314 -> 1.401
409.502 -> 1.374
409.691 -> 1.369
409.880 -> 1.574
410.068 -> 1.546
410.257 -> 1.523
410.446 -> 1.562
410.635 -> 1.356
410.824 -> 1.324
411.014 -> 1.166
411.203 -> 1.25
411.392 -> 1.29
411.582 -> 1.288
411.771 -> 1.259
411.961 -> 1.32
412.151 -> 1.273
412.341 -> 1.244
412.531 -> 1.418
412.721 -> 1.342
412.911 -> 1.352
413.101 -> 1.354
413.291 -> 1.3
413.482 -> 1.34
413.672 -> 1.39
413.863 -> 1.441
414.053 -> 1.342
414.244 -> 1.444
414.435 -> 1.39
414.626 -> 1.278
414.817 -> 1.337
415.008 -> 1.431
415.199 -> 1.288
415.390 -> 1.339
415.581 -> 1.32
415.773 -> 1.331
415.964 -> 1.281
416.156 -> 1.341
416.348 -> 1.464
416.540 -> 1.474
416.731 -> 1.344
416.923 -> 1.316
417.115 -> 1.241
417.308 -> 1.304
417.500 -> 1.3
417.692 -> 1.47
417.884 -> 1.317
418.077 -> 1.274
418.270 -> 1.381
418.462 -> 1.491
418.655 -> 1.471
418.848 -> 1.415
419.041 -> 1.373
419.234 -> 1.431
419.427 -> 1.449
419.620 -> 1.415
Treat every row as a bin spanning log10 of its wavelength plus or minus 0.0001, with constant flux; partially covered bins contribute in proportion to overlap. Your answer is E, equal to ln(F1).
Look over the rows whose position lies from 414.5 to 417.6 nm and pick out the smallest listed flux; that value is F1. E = 0.22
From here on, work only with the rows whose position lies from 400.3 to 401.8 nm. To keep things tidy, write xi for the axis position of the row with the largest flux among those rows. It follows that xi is 401.473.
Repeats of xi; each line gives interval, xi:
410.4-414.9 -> 410.446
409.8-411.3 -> 409.880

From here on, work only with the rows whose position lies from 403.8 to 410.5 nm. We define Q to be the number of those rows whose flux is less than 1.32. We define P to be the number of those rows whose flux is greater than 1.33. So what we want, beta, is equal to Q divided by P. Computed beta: 0.06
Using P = 34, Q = 2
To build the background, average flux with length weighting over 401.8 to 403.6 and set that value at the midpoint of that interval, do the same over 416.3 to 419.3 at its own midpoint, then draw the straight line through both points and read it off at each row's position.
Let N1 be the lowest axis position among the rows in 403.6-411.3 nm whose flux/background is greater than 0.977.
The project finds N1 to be 403.698 nm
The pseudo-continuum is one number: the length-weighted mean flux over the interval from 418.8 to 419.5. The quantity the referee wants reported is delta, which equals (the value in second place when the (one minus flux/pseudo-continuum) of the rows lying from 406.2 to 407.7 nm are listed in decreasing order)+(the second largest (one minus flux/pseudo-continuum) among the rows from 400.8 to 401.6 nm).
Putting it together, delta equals -0.12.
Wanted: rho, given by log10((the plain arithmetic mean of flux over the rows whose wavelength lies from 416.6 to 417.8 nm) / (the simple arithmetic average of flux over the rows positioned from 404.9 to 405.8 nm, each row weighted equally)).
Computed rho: -0.03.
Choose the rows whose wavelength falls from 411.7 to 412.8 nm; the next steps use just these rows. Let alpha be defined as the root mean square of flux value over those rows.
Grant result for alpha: 1.31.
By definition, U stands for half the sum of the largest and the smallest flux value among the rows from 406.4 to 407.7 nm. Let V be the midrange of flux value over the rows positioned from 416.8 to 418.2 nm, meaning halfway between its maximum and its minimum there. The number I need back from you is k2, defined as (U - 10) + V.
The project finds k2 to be -6.95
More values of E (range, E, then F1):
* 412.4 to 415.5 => 0.25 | 1.278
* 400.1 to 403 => 0.23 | 1.255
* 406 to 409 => 0.25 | 1.29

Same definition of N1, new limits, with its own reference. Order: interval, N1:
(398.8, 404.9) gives 398.893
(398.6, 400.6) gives 398.893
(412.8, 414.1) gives 412.911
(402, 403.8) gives 402.028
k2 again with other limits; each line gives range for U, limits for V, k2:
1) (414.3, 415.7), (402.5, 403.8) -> -7.31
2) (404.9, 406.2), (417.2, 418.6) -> -7.20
